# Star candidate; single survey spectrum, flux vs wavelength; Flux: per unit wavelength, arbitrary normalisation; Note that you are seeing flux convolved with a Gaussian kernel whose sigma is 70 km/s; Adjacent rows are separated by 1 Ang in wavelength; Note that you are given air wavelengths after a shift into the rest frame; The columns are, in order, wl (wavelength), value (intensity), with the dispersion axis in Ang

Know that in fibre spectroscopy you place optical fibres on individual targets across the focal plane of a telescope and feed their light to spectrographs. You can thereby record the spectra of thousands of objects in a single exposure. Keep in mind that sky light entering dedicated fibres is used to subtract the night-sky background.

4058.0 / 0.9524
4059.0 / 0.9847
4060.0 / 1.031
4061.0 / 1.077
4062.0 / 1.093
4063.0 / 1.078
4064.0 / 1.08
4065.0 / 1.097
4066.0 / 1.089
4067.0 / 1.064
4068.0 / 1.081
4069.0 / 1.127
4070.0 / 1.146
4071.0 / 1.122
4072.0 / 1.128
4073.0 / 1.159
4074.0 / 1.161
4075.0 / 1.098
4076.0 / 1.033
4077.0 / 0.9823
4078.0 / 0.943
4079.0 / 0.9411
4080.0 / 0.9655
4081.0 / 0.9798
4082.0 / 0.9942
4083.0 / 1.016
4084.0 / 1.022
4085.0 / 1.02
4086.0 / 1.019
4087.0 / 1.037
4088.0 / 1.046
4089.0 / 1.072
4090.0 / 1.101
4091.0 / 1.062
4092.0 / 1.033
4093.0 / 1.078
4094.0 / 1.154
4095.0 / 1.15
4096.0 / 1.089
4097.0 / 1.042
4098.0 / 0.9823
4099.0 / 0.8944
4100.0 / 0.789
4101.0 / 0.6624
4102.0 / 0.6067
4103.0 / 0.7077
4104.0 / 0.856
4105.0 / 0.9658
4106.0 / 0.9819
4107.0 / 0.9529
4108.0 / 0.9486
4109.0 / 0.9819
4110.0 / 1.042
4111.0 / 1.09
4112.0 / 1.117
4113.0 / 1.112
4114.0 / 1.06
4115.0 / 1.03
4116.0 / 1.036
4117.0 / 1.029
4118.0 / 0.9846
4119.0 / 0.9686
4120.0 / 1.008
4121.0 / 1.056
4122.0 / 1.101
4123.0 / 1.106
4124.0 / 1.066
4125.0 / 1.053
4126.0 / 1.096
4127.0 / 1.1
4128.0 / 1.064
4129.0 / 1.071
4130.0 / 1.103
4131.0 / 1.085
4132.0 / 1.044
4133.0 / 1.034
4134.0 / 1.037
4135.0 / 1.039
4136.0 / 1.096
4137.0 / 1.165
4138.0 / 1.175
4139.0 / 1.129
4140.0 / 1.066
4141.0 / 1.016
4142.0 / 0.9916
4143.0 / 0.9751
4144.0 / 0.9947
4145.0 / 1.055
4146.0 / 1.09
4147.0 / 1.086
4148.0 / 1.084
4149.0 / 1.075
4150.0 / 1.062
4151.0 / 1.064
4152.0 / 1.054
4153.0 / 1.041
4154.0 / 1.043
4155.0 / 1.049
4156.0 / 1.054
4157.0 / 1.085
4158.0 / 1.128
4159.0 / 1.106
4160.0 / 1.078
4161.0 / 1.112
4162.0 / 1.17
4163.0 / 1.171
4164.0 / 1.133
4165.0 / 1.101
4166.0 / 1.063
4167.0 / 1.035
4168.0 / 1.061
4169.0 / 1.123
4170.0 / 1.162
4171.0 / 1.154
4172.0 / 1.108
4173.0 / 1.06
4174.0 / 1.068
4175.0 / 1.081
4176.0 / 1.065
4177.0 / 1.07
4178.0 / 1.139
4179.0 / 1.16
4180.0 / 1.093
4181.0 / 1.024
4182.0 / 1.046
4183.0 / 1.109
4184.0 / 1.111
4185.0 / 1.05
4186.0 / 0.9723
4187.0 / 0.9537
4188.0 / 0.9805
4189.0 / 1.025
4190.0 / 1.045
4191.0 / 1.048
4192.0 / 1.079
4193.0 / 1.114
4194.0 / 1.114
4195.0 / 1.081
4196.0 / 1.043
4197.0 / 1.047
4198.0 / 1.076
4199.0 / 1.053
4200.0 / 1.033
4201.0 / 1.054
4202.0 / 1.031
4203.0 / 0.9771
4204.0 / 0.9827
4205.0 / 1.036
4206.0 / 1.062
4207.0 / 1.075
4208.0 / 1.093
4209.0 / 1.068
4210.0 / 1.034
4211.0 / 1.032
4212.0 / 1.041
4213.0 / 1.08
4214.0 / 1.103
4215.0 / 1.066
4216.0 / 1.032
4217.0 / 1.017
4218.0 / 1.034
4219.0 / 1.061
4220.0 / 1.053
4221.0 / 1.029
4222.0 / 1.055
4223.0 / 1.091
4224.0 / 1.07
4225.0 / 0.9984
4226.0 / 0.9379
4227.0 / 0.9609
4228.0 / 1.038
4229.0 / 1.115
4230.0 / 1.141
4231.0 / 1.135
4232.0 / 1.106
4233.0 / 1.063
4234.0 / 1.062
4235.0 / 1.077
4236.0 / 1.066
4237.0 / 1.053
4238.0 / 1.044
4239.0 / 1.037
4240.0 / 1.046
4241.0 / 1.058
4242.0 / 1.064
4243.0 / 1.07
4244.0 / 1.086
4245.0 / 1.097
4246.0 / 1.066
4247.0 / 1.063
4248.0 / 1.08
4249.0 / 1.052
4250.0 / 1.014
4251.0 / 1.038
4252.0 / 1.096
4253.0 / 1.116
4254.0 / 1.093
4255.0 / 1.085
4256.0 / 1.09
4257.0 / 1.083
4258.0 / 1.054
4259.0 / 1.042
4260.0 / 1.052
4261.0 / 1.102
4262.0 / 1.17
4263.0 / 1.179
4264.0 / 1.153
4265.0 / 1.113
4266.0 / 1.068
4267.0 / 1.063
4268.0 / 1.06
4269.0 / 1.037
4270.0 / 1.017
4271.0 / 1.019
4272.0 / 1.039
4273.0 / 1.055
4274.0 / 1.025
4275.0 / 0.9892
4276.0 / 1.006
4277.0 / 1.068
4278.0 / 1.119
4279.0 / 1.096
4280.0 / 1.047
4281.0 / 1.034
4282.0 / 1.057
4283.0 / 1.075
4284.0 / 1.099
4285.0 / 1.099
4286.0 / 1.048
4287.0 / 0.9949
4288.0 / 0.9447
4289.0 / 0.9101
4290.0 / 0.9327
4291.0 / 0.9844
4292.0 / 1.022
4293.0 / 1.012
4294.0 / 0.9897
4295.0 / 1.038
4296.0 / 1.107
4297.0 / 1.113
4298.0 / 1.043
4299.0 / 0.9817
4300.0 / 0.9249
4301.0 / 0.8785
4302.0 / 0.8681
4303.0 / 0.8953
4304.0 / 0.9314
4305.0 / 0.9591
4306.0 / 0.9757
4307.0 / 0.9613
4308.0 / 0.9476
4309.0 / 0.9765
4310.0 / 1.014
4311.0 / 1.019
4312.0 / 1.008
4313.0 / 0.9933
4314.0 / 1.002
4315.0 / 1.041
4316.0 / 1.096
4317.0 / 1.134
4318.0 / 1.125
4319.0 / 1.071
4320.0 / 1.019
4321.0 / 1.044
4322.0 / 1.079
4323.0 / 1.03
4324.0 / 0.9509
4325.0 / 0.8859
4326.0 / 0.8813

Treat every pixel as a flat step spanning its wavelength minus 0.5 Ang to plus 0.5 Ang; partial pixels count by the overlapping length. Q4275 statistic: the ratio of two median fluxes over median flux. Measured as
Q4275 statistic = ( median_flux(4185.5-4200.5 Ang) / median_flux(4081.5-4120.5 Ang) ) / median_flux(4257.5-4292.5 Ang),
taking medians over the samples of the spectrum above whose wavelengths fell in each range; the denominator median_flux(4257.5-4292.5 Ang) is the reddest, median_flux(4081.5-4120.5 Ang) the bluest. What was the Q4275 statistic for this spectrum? 0.97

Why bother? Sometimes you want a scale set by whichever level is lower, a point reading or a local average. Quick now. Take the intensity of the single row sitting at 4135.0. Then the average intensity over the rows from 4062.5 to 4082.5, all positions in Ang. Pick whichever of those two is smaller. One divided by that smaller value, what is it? 0.96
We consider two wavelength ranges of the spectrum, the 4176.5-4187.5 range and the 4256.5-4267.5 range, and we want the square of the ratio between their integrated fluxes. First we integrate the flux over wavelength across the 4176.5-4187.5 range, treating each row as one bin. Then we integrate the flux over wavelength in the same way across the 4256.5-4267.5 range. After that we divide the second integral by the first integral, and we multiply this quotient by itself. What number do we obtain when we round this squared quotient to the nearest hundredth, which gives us 1.06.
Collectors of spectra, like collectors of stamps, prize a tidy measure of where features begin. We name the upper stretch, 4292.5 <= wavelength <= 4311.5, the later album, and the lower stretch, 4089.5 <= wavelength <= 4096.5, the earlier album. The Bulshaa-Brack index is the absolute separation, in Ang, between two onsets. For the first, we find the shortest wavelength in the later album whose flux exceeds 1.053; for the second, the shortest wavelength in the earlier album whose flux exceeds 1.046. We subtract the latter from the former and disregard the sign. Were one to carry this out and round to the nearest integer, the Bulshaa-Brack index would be 206 Ang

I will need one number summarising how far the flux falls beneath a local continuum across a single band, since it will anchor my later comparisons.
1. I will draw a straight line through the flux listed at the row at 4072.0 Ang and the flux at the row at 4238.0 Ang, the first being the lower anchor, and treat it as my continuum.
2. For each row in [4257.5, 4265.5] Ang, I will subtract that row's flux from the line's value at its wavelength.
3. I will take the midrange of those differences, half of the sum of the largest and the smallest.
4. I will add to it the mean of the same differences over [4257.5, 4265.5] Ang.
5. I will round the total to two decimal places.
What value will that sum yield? -0.15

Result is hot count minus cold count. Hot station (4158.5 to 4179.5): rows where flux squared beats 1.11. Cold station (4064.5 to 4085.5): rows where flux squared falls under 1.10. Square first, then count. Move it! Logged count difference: 10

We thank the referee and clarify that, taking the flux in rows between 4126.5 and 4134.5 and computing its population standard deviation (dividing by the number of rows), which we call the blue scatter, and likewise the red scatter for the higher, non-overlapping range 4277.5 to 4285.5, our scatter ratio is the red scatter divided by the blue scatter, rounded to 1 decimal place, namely 1.1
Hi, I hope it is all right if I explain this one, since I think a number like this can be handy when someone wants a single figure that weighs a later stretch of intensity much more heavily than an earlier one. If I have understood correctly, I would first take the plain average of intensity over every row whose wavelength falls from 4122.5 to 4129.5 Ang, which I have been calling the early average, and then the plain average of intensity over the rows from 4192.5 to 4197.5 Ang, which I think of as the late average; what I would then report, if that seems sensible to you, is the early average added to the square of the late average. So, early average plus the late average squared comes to 2.25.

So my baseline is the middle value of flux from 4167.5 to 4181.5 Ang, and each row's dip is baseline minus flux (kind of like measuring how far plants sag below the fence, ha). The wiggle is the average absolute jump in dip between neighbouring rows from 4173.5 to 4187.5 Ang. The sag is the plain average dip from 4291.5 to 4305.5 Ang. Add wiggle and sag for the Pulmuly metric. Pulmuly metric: 0.14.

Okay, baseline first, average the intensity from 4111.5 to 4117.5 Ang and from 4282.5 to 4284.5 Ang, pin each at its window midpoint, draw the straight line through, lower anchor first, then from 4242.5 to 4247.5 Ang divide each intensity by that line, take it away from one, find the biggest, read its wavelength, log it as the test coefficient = 4247.0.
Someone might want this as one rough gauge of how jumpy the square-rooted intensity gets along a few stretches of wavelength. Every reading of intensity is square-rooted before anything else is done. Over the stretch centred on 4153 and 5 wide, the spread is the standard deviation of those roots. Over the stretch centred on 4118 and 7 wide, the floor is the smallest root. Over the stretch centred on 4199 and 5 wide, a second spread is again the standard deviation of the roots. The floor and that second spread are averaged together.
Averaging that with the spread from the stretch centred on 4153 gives 0.250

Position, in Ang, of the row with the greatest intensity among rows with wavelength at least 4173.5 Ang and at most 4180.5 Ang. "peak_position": 4179.0 Ang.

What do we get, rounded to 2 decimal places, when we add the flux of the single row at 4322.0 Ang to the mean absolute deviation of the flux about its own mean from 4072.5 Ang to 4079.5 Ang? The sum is 1.16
